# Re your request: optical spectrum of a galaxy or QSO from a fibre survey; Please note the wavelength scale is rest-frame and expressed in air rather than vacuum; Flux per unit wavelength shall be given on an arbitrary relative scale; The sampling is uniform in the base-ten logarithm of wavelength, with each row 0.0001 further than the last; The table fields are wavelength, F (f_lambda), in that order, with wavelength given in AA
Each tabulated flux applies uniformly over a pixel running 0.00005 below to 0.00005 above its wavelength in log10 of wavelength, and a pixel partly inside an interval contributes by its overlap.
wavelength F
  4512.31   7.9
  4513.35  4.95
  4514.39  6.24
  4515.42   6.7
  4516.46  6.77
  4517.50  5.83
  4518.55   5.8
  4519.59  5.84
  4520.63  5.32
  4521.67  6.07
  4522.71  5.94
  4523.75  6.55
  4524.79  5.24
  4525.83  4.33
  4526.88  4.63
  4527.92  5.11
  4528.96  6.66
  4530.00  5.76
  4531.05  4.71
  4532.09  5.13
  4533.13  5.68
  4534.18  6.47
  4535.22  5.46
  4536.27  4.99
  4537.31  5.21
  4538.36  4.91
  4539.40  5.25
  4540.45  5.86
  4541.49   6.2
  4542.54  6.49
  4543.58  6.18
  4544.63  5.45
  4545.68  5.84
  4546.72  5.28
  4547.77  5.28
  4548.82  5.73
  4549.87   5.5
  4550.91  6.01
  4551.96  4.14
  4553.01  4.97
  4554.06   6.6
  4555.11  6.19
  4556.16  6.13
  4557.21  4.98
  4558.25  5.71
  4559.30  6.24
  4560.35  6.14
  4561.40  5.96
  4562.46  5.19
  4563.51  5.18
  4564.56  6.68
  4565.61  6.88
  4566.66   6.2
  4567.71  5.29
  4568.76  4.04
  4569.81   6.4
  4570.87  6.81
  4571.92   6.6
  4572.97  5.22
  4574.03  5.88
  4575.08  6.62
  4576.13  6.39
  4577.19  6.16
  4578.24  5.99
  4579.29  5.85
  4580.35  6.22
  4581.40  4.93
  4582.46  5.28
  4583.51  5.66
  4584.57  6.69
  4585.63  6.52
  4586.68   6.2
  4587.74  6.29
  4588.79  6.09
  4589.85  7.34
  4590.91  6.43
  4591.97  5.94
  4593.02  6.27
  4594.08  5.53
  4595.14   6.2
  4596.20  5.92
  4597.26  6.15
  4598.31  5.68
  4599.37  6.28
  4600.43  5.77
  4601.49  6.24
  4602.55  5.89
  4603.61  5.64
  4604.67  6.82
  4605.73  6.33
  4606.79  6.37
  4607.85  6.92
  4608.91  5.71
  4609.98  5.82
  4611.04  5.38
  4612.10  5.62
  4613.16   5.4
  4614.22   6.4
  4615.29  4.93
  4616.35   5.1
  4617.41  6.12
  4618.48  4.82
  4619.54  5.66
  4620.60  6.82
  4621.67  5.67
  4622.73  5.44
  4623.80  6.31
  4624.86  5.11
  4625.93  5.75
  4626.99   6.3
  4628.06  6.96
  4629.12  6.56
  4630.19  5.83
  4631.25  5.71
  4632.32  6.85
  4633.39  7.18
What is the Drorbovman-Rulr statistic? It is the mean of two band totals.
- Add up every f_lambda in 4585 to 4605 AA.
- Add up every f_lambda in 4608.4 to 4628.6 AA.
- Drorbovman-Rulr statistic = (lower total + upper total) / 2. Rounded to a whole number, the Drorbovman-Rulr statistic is 113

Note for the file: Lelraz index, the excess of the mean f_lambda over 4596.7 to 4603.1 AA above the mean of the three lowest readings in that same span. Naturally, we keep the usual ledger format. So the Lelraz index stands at 0.22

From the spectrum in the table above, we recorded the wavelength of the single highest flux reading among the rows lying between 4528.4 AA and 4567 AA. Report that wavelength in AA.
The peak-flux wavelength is 4565.61 AA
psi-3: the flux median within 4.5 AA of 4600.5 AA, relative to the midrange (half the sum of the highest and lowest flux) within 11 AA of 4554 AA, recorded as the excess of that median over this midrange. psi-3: 0.51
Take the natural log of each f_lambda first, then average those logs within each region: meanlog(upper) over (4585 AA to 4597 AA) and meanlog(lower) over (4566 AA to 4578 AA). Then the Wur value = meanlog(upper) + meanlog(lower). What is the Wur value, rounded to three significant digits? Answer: 3.61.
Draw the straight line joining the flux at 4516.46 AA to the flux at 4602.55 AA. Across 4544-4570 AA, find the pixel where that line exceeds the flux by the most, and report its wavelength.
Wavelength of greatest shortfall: 4551.96 AA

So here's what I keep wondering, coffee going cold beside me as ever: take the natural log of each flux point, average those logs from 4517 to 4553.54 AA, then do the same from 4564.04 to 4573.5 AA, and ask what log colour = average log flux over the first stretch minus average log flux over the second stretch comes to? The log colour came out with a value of -0.076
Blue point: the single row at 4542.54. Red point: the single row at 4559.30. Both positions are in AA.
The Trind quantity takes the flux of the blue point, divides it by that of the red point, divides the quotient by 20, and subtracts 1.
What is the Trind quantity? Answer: -0.948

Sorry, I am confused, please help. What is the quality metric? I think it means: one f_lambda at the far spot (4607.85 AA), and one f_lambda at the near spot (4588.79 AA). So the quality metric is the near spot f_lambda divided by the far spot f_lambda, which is 0.88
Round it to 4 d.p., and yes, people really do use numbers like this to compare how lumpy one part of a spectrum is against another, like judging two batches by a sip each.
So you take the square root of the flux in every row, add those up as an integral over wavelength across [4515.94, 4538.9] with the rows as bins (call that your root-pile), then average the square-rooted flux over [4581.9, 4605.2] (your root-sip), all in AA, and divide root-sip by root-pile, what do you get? 0.0458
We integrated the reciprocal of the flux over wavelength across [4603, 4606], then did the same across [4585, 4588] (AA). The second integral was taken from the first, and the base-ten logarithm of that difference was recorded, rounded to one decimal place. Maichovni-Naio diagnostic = -2.0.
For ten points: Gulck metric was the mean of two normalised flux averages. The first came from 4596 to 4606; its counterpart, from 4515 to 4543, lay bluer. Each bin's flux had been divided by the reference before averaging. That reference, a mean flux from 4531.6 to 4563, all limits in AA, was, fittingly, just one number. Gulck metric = 1.04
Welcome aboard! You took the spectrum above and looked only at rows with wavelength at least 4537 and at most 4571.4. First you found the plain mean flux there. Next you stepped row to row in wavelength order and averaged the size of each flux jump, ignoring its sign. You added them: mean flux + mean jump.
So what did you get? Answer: 6.37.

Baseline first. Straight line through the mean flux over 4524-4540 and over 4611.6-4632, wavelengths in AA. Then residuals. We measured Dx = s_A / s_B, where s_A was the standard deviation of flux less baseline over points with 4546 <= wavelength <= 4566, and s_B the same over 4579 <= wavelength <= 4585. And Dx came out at 1.1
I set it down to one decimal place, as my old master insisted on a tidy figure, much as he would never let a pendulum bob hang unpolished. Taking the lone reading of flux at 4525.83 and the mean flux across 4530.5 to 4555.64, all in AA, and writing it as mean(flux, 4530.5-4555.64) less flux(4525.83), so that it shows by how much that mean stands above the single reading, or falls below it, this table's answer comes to 1.2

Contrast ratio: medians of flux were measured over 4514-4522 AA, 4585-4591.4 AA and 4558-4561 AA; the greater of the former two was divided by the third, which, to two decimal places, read 1.04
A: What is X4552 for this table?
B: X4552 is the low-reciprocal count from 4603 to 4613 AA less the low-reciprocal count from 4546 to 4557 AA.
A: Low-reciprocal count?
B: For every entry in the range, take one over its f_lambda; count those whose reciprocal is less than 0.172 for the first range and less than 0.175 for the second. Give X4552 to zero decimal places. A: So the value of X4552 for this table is 0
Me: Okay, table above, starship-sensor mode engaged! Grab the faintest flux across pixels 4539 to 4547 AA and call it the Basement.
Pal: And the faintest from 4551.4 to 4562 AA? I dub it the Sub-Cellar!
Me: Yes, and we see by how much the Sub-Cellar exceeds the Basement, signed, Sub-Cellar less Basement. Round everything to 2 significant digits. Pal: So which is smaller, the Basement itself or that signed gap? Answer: -1.1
